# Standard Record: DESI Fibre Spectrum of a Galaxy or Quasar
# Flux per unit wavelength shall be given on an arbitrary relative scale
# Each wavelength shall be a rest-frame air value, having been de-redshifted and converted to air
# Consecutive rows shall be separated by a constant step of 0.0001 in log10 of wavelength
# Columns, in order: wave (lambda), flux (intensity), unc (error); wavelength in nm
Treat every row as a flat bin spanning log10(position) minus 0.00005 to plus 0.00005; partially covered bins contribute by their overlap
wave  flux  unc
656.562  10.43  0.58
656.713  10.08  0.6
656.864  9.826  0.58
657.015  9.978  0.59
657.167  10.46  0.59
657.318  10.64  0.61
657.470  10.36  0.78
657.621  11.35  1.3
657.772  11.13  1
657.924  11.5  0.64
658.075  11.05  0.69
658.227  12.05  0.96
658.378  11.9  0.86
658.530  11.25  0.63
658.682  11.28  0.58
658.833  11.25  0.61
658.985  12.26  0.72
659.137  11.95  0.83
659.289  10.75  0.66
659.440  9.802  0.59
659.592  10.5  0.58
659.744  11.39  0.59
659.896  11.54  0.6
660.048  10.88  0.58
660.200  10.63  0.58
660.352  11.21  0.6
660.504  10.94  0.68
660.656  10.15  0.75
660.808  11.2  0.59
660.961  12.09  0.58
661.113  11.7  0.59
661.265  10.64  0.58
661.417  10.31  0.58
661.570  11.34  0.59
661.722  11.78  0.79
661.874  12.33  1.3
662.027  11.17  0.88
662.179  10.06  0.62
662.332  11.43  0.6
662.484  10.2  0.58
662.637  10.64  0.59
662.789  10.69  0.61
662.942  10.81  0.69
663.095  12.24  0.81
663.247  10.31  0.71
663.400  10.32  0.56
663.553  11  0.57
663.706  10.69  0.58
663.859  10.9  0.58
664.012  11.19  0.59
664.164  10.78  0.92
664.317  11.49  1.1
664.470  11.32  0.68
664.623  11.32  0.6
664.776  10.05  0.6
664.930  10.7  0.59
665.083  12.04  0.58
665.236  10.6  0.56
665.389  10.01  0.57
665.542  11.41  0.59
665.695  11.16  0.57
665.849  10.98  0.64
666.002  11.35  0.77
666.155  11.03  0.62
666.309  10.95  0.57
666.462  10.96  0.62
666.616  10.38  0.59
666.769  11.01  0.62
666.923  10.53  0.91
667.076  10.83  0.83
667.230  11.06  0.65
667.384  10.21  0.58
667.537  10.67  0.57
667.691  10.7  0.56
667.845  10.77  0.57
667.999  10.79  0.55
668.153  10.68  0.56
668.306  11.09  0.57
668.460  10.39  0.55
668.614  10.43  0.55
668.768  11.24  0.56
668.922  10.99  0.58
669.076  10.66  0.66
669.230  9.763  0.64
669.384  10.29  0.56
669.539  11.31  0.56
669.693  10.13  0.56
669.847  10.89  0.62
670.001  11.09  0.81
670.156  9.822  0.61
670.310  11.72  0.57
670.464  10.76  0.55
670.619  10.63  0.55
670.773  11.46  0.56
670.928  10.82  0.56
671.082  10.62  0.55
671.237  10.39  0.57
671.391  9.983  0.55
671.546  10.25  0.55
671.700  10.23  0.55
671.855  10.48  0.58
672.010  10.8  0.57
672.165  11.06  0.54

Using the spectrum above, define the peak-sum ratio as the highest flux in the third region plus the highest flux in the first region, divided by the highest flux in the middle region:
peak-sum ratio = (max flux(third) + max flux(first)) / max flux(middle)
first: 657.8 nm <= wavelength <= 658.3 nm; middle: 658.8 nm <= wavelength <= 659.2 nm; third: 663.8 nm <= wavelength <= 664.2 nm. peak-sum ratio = 1.90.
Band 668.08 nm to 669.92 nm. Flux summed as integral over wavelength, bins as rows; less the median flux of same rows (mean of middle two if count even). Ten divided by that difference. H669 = 1.1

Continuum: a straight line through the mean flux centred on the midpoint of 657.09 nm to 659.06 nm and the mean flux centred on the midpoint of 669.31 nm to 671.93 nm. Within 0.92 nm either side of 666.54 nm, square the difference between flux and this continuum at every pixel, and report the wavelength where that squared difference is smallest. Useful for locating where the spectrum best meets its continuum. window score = 667.076 nm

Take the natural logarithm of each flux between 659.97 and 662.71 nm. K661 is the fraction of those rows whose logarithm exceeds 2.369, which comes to 0.61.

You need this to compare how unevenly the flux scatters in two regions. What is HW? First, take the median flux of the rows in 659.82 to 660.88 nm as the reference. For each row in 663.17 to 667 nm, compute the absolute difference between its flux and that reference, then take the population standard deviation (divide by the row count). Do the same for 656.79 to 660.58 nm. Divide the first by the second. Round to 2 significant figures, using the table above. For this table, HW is 0.79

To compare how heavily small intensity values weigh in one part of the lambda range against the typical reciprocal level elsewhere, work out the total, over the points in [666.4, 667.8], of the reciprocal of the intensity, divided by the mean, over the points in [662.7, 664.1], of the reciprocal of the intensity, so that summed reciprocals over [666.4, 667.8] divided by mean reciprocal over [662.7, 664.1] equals 9.15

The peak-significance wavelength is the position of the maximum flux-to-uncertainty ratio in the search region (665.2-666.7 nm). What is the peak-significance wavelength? 665.695 nm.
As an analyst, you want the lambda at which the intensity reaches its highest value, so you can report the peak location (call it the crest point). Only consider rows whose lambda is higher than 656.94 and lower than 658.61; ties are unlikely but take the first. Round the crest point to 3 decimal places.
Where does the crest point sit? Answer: 658.227 nm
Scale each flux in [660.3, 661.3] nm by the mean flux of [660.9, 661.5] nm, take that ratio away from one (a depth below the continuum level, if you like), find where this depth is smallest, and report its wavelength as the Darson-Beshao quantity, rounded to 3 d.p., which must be 660.961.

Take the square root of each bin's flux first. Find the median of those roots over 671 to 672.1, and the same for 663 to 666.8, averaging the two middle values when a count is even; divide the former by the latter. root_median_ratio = 0.97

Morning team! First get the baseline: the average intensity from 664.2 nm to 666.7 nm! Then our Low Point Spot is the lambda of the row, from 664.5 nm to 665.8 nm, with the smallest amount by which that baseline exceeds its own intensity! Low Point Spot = 665.083 nm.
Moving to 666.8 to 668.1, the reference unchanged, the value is 667.230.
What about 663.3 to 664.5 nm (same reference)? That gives 664.317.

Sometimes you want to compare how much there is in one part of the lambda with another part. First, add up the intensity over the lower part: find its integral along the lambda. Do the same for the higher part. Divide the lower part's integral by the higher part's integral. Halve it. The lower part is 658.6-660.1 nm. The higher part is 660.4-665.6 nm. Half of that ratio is 0.15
